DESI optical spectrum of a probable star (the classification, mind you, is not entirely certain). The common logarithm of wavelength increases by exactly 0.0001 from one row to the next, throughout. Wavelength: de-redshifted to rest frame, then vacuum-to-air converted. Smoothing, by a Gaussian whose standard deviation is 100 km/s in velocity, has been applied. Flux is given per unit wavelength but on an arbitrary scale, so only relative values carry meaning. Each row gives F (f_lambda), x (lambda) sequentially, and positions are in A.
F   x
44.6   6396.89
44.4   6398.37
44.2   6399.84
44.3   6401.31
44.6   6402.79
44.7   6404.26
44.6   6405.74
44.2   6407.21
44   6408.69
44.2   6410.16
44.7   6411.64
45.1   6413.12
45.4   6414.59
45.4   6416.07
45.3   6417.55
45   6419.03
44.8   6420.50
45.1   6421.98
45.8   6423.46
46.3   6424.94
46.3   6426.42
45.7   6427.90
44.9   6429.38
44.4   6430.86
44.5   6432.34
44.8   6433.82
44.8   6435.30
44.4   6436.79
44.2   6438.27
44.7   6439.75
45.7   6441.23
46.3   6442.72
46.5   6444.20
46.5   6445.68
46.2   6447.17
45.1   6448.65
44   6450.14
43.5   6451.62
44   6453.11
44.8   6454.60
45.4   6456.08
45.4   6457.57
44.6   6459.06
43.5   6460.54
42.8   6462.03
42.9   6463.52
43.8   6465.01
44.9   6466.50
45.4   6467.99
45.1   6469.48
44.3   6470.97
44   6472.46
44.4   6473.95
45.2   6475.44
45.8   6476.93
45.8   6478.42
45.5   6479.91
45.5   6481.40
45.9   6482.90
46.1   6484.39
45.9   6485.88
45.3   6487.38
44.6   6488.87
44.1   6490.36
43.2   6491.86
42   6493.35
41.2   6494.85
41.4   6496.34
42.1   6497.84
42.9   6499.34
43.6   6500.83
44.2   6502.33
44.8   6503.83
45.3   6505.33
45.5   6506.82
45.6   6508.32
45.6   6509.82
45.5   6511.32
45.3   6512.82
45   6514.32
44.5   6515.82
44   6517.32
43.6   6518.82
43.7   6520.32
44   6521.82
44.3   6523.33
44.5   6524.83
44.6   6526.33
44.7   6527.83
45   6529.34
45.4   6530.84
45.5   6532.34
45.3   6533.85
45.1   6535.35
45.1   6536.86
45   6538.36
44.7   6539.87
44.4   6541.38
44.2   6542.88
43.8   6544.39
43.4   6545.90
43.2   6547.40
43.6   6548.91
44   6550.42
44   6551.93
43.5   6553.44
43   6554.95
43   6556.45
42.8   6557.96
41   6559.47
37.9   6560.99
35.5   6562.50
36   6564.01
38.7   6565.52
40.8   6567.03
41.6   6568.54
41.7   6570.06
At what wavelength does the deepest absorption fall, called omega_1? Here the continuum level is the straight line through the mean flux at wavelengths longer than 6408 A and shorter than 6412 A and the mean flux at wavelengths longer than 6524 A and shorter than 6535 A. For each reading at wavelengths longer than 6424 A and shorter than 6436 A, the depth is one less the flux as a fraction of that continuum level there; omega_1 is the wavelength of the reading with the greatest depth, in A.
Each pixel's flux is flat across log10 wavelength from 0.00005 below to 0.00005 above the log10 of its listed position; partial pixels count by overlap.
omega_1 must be 6430.86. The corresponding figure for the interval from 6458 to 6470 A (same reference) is 6462.03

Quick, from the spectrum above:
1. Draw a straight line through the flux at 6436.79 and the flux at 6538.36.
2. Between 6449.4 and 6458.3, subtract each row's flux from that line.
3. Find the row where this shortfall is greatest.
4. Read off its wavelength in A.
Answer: 6451.62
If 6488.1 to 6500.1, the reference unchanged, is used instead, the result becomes 6494.85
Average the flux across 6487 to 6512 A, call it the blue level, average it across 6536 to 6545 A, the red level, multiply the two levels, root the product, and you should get 44.2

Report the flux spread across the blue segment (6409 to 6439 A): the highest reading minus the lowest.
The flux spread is 2.10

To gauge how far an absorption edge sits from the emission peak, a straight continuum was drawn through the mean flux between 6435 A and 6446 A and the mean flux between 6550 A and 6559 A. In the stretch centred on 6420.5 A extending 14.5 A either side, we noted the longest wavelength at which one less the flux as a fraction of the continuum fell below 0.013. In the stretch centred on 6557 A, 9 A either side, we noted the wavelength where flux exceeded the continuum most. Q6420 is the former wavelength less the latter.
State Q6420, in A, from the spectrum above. -124.0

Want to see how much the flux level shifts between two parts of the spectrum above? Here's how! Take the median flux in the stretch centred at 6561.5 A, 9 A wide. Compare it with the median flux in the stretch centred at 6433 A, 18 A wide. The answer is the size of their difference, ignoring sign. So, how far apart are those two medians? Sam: 6.5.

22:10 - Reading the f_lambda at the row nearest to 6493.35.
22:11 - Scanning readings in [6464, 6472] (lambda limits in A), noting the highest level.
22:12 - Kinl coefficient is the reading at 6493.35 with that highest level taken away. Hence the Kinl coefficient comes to -3.4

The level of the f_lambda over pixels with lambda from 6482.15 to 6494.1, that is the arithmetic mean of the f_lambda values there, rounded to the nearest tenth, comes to 44.6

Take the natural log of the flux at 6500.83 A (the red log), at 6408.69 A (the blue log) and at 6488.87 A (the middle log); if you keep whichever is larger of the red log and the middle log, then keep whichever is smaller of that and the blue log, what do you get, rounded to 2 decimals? 3.78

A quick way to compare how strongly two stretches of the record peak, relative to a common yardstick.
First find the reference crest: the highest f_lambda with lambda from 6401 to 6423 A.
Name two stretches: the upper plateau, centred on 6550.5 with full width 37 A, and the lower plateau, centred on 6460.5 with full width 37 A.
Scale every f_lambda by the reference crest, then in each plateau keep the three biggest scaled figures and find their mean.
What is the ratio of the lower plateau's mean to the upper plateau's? 1.03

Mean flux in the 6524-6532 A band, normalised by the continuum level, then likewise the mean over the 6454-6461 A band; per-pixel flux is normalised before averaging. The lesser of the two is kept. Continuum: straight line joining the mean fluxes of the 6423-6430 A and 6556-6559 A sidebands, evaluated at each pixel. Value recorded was 0.99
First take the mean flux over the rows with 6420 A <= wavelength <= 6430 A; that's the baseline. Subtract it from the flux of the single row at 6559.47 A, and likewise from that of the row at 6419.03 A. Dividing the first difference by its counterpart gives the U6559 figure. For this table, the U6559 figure 8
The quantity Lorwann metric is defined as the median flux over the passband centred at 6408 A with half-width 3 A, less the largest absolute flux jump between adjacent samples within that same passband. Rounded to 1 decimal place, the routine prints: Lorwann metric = 43.8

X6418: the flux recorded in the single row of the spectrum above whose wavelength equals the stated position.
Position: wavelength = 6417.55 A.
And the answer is 45.3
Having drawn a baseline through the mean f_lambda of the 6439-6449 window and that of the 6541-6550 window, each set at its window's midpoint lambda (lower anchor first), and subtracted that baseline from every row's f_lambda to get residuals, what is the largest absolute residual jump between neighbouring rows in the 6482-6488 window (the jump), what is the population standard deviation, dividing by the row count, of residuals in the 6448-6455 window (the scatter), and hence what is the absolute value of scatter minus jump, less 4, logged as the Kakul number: -4.0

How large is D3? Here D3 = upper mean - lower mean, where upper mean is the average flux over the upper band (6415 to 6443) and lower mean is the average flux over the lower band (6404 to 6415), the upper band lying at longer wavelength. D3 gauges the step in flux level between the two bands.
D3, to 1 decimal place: 0.6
